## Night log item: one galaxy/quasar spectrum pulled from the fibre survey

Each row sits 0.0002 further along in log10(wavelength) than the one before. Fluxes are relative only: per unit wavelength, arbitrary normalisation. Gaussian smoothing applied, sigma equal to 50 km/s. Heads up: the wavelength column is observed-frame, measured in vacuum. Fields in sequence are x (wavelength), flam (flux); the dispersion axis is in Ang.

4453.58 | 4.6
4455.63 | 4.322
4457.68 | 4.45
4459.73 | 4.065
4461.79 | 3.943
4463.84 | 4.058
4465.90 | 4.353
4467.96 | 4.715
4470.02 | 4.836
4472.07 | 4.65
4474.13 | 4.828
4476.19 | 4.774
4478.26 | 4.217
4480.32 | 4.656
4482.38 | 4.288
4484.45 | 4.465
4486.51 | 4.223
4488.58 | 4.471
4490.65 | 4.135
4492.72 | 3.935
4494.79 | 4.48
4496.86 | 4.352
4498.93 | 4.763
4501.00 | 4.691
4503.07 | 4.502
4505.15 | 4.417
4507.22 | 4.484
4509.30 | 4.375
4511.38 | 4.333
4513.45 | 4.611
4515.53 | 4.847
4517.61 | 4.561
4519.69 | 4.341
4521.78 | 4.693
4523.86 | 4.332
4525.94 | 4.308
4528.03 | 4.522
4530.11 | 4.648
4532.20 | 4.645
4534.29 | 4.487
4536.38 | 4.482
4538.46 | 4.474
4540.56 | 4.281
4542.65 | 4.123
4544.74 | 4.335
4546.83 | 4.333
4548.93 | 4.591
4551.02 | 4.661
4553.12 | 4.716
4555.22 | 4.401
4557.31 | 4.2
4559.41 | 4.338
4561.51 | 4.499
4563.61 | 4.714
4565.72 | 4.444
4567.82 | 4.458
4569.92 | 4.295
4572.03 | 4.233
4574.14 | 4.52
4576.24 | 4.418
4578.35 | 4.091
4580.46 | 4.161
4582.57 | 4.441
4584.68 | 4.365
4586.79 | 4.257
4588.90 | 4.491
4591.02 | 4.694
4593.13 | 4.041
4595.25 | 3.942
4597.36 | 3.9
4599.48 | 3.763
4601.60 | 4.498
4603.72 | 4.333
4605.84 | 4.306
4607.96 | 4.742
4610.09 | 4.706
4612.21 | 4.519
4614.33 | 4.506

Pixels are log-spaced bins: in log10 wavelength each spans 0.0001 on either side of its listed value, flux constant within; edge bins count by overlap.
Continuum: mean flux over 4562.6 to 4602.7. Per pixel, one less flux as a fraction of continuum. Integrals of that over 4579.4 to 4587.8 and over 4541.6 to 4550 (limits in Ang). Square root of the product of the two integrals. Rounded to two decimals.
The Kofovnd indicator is 0.03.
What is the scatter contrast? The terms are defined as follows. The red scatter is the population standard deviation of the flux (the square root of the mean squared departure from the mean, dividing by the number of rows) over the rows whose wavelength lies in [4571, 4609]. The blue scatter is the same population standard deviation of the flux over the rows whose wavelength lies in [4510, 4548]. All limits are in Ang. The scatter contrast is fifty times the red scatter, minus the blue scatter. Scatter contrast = 12.9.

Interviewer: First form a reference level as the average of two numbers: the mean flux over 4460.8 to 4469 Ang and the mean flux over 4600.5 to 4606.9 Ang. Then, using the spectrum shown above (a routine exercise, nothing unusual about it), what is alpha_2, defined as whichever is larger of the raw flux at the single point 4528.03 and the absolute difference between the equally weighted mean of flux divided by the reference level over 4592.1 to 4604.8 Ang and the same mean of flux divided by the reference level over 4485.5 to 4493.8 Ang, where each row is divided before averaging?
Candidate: 4.52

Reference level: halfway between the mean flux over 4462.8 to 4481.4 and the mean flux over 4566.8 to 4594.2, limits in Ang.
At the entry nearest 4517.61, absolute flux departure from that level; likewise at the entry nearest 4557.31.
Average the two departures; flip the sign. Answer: -0.18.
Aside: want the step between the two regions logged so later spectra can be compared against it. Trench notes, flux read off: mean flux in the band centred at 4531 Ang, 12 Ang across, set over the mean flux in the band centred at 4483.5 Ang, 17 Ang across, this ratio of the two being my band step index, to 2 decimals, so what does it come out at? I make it 1.03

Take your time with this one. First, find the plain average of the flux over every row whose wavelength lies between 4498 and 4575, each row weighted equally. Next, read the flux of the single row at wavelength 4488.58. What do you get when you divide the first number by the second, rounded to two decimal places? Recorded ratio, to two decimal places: 1.00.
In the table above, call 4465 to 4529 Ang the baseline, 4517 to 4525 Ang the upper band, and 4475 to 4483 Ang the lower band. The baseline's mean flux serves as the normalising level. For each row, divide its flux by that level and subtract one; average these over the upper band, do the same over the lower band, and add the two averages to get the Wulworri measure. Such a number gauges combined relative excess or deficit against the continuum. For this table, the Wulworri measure 0.00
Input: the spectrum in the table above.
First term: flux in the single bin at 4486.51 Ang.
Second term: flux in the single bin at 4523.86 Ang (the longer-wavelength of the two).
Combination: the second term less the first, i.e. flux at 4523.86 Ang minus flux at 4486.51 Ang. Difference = 0.11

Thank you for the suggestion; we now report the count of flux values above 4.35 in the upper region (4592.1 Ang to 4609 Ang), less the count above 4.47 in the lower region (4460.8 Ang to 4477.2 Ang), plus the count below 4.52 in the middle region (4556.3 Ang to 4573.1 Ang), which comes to 4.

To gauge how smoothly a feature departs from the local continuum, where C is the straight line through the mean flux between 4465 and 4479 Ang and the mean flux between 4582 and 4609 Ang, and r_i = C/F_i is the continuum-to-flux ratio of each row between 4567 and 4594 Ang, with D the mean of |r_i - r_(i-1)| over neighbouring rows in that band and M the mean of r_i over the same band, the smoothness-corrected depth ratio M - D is 0.95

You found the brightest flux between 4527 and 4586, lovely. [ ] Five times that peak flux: 23.58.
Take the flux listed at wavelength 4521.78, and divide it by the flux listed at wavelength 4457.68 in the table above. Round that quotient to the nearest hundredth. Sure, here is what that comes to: 1.05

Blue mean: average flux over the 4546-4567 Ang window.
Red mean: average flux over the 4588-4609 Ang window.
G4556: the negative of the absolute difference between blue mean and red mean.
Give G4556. -0.22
